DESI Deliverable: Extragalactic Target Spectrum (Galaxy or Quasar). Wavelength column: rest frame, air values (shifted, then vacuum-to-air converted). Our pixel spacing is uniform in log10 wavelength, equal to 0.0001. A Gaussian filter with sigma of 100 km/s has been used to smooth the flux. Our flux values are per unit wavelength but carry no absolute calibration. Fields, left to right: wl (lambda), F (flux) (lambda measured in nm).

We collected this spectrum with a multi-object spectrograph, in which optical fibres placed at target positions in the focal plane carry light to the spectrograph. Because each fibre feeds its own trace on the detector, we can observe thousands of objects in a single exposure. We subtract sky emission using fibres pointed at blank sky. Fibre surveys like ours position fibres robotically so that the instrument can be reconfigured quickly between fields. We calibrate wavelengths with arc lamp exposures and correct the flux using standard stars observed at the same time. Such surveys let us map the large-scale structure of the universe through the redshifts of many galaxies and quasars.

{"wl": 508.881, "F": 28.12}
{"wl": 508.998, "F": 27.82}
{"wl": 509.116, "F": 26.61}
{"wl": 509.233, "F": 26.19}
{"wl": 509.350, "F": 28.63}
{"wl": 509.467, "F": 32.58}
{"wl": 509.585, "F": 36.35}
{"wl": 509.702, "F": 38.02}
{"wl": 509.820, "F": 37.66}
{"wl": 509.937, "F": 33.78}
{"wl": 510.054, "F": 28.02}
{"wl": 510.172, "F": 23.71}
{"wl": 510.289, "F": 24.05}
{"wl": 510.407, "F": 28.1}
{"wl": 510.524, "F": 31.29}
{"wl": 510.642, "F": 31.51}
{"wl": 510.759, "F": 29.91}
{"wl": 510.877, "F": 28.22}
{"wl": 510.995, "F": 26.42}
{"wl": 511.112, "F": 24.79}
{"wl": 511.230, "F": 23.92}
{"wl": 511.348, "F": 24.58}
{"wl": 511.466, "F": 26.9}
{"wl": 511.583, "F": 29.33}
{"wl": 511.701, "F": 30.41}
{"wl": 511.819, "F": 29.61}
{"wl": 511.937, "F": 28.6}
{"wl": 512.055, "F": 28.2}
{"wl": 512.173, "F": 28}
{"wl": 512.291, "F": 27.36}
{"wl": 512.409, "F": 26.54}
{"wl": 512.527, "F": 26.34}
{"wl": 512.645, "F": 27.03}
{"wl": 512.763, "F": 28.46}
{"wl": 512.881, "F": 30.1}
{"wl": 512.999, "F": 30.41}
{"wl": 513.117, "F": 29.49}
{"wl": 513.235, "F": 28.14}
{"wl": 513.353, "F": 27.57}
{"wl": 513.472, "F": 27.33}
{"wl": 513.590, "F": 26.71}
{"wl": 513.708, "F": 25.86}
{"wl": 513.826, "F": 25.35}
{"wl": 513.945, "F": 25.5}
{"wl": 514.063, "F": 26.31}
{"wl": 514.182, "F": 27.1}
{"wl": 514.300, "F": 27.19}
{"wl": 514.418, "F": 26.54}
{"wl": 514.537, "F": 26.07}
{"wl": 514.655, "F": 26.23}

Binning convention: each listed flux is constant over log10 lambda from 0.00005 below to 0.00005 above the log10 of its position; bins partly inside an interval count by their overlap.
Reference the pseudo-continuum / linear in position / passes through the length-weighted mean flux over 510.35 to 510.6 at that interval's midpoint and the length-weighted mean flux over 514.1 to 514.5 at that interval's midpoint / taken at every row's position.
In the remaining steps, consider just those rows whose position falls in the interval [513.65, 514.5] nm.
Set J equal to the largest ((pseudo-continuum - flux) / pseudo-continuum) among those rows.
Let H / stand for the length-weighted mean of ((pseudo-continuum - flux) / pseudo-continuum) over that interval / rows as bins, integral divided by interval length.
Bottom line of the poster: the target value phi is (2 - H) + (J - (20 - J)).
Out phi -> -17.89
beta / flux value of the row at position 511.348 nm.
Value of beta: 24.58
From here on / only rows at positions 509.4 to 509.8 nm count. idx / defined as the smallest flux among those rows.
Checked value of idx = 32.58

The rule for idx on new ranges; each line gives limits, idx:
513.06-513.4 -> 27.57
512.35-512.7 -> 26.34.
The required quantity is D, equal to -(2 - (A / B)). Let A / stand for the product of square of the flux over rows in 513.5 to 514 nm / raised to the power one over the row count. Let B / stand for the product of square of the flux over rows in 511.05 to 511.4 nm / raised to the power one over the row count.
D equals -0.88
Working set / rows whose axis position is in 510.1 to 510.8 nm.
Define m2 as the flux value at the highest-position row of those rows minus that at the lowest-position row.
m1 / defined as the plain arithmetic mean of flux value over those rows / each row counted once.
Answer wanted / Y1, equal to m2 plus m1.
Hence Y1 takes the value 34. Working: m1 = 28.1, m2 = 6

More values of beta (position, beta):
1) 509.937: 33.78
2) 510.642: 31.51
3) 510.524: 31.29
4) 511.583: 29.33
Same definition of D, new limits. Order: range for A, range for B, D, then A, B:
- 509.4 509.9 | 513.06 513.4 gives -0.38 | 1302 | 806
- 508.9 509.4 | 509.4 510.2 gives -1.29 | 745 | 1054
